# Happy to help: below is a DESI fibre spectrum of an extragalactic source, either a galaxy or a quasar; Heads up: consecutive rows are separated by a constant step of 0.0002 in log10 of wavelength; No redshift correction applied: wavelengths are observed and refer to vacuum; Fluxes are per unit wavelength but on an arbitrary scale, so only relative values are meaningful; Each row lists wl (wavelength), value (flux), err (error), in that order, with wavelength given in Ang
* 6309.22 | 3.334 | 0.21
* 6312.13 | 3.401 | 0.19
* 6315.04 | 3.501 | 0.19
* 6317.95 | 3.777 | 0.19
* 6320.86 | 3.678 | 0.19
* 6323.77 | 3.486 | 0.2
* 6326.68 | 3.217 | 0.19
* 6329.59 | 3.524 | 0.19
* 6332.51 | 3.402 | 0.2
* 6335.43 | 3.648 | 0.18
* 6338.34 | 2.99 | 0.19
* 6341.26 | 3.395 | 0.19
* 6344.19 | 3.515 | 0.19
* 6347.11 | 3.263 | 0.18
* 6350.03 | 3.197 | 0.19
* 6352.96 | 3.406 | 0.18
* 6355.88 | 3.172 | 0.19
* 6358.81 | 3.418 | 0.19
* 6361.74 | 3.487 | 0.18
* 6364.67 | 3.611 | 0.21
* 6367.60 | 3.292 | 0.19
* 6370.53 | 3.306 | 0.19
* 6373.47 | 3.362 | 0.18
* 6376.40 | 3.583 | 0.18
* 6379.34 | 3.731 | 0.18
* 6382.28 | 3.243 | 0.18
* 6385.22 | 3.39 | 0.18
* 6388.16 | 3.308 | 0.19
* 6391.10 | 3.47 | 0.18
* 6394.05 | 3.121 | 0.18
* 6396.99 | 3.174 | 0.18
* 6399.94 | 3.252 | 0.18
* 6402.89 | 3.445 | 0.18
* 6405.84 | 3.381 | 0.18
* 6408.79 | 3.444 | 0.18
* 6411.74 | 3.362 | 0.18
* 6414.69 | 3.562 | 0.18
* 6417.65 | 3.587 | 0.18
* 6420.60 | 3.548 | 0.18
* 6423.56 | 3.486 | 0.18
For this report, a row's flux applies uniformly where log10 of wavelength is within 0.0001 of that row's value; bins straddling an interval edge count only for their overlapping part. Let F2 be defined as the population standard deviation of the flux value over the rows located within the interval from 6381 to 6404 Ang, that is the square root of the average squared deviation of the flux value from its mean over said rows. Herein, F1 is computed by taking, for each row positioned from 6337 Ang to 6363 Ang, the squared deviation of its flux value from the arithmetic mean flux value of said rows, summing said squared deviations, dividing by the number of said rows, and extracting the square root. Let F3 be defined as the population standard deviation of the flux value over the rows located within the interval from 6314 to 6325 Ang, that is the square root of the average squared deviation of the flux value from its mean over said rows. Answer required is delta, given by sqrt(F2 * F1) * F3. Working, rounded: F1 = 0.162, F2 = 0.118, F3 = 0.12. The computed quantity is 0.017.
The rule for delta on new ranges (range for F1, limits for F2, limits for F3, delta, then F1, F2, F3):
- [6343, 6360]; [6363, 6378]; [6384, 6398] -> 0.017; 0.126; 0.138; 0.13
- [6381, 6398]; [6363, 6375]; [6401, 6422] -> 0.010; 0.120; 0.129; 0.08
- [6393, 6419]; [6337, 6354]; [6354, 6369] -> 0.025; 0.153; 0.170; 0.15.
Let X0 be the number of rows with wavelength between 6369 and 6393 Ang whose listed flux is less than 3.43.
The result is 5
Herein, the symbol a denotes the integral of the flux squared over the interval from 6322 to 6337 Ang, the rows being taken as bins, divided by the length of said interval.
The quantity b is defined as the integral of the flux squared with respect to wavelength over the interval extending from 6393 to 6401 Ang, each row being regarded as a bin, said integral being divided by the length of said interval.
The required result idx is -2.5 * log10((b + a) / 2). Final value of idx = -2.609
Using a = 12.0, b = 10.1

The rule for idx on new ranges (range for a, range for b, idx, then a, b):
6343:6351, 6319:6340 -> -2.647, 11.1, 11.8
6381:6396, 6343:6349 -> -2.619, 10.9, 11.4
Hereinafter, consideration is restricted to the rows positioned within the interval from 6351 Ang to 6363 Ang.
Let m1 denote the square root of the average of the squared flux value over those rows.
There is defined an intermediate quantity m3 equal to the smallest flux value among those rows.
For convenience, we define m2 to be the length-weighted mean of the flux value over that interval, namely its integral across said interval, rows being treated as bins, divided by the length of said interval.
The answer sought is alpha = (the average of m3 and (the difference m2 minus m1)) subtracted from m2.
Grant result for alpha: 1.78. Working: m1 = 3.37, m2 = 3.36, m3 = 3.172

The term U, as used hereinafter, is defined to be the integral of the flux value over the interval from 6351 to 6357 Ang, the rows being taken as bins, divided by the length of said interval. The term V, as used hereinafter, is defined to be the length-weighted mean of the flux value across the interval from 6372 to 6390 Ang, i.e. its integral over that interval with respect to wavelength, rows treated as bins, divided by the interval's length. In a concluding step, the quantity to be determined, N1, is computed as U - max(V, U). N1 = -0.148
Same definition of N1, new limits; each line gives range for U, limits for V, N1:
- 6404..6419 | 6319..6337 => -0.032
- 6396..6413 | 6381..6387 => 0.000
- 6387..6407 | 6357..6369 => -0.139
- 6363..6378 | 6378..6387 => -0.011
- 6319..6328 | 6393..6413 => 0.000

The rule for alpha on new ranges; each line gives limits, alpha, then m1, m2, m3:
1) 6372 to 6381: 1.88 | 3.56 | 3.55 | 3.362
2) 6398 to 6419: 1.80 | 3.43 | 3.43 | 3.252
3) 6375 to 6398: 1.82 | 3.38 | 3.38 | 3.121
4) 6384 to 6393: 1.73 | 3.39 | 3.38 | 3.308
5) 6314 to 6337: 1.92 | 3.53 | 3.53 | 3.217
